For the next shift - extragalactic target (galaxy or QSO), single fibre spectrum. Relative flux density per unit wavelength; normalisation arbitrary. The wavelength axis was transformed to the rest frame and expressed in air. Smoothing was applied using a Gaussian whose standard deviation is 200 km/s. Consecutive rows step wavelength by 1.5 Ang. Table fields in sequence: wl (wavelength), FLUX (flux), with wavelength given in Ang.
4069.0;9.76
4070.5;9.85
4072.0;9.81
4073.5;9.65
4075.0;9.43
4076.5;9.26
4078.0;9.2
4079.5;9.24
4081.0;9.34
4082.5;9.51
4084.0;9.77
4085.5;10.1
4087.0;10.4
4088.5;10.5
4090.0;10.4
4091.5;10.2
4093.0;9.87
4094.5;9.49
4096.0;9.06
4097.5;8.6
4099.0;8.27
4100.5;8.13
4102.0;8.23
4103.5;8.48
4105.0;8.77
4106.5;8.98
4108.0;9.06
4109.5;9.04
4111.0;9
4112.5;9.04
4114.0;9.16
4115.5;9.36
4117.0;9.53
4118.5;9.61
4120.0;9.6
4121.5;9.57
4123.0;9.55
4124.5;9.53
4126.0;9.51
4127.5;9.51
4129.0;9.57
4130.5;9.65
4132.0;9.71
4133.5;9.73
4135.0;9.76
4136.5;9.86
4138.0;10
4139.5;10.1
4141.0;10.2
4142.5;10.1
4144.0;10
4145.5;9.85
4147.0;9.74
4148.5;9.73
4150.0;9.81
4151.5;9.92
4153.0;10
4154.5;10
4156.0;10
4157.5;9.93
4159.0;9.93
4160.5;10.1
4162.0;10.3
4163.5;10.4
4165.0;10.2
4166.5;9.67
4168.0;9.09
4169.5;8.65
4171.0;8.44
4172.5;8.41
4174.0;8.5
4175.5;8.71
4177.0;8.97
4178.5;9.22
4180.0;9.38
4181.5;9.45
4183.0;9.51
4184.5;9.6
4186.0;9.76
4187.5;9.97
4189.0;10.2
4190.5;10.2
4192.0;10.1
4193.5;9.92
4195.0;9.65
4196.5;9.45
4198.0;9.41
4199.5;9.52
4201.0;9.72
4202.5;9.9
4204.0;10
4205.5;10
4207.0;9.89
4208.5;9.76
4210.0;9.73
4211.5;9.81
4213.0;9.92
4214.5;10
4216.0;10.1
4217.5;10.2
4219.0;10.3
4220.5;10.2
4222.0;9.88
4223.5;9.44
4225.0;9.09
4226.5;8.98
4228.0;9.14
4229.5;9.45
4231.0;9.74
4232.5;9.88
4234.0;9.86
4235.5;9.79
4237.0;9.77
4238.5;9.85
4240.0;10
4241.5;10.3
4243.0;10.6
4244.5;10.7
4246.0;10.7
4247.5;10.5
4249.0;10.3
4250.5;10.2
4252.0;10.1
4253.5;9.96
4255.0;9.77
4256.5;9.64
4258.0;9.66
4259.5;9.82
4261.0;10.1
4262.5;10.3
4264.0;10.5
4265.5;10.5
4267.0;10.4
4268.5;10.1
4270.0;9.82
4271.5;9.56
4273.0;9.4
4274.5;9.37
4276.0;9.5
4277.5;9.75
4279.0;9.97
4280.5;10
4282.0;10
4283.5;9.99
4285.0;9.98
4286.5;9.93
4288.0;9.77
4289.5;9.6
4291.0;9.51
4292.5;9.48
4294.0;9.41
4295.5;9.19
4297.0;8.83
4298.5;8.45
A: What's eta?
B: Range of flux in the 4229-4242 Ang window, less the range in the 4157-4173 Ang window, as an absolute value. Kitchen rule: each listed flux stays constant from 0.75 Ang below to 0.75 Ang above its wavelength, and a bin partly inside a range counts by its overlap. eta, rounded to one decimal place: 1.1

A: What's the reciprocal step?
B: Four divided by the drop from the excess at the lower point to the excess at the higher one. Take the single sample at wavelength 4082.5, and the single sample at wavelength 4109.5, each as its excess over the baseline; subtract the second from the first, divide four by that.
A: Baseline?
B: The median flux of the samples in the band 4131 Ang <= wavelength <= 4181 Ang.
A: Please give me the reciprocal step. 9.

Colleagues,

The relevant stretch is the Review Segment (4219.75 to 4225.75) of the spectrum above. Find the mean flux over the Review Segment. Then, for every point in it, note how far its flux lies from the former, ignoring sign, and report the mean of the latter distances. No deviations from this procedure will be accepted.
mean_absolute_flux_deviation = 0.39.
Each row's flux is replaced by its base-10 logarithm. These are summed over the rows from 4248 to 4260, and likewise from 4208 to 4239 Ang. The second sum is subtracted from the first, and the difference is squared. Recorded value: 164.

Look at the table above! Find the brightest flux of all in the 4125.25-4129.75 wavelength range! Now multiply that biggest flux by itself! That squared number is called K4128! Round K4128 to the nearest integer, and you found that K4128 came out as 92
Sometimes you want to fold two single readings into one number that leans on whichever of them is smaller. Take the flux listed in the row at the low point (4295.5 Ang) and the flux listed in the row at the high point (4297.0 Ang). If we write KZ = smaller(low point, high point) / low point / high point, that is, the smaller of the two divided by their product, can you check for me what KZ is 0.109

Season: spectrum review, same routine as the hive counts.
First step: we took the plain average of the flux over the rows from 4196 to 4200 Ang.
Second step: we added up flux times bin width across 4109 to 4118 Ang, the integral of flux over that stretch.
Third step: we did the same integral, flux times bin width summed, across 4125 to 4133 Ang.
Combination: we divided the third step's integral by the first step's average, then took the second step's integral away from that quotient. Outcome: -75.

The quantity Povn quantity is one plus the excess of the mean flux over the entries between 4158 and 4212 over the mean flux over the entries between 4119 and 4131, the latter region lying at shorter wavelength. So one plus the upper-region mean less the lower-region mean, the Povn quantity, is 1.04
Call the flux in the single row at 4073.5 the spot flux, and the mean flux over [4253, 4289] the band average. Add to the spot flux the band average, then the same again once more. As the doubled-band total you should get 29.5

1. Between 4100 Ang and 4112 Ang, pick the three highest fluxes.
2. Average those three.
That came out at 9.0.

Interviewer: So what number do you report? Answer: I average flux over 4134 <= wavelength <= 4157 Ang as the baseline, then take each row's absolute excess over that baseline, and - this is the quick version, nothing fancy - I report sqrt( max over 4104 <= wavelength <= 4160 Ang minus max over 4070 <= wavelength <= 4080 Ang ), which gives 0.66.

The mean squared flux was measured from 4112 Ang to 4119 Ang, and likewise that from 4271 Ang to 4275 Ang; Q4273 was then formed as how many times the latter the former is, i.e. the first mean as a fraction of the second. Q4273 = 0.98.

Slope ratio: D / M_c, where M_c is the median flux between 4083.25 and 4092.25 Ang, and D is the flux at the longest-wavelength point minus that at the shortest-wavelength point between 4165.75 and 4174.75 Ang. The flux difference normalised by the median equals -0.11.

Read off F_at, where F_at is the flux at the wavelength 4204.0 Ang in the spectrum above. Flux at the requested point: 10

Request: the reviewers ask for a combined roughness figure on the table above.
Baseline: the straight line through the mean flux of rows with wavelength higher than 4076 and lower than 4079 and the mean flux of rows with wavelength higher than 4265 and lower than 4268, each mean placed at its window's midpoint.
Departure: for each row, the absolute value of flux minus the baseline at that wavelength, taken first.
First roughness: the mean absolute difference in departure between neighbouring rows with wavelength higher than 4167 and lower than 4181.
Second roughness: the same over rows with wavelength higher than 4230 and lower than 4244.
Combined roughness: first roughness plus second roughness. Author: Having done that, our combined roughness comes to 0.33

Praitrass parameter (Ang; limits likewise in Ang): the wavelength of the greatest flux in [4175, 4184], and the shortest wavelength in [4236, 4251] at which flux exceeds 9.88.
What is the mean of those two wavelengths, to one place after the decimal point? 4211.5 Ang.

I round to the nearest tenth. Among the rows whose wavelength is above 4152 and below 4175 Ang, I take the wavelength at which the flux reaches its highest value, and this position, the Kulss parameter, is 4163.5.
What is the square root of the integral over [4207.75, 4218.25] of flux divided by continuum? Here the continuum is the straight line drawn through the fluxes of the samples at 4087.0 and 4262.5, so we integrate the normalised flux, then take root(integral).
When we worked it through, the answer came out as 3.18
